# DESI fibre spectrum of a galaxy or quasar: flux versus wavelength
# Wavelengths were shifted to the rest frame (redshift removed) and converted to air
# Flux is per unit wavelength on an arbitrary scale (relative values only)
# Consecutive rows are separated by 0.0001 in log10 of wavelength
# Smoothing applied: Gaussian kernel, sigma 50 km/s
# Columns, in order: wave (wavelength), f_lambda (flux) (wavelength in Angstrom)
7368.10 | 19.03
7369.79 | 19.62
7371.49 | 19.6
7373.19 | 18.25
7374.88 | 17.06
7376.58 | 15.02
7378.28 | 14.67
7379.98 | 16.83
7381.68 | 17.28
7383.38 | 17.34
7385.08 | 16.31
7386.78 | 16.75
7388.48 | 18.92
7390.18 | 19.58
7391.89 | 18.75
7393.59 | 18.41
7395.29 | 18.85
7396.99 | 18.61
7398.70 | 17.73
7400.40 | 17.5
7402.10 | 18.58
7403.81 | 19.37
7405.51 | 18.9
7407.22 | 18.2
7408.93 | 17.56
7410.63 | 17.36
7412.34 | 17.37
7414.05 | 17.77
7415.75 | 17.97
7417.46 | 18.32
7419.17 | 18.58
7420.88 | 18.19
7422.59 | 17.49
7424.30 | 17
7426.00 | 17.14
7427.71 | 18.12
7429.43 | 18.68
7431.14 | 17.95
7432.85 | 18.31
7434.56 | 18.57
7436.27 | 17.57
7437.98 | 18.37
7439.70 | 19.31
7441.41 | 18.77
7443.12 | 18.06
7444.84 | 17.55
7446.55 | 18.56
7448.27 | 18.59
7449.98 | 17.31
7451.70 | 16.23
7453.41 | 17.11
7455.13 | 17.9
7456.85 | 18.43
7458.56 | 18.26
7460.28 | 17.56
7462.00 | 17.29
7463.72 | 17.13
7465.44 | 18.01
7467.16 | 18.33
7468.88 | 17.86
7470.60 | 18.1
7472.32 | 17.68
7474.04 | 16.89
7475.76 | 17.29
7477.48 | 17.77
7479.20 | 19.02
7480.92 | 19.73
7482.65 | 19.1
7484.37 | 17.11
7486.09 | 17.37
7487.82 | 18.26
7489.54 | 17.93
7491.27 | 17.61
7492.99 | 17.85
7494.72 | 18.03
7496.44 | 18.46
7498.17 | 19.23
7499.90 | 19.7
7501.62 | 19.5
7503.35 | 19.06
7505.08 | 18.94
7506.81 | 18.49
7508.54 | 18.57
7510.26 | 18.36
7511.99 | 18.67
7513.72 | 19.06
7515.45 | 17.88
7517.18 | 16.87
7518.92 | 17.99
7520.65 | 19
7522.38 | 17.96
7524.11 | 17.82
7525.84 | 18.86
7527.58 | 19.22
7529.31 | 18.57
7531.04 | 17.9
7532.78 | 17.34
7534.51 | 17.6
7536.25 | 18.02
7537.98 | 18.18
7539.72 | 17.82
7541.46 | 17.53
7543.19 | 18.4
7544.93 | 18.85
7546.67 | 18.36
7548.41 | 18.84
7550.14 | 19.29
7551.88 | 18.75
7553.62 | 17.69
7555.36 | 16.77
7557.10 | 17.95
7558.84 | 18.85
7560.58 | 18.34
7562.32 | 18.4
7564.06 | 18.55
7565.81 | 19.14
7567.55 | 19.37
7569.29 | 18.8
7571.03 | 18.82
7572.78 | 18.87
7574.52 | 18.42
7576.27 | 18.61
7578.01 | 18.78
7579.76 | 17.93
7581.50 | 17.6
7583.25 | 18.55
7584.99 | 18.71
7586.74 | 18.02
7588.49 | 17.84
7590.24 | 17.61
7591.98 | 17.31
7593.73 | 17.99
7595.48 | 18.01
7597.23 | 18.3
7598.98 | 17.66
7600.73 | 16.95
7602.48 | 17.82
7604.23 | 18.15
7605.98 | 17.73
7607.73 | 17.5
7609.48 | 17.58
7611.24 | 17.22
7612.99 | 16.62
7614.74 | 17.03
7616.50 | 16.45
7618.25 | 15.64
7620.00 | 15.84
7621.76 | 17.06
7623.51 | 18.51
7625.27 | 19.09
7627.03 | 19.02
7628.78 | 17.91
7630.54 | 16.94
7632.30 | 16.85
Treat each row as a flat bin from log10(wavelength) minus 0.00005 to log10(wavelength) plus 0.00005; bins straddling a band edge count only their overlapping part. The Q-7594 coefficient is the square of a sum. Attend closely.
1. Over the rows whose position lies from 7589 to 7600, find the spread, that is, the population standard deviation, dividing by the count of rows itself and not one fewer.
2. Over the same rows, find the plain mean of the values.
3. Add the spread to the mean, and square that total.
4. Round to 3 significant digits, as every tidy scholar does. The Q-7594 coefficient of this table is 329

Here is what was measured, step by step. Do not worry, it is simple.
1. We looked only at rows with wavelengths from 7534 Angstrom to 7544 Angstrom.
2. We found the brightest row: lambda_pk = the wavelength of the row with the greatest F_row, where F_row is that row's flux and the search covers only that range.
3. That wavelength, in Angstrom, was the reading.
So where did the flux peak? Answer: 7543.19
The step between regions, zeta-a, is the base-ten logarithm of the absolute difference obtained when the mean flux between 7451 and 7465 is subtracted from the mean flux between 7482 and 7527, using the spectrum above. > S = -0.1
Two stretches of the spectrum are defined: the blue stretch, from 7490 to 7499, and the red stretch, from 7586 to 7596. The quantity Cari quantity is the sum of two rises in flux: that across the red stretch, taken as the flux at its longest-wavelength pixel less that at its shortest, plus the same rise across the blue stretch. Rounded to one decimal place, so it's 1.6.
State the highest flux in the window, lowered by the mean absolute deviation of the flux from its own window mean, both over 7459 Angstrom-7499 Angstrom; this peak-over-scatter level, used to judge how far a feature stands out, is 19.2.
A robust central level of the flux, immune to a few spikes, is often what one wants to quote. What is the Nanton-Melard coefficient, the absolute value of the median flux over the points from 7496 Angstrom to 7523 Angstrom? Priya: 18.6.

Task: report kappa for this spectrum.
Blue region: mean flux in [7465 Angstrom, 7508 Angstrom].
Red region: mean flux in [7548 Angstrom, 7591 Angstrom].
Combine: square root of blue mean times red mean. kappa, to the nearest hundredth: 18.36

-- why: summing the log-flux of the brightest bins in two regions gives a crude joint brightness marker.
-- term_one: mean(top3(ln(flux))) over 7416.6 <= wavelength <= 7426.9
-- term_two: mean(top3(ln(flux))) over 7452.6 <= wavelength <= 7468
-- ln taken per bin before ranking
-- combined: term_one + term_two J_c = 5.82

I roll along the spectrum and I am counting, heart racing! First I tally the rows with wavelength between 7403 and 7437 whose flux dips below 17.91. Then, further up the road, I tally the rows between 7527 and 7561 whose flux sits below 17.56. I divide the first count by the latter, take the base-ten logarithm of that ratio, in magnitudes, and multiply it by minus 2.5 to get -1.1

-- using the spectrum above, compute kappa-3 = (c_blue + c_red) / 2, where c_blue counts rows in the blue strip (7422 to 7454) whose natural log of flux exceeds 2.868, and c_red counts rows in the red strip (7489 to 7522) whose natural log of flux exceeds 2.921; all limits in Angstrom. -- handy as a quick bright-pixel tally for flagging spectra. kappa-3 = 10.0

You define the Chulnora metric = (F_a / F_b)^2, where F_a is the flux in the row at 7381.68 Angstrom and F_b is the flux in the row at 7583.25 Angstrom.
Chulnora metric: 0.87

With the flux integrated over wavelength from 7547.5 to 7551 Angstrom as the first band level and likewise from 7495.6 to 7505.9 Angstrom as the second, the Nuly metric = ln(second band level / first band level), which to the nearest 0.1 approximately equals 1.1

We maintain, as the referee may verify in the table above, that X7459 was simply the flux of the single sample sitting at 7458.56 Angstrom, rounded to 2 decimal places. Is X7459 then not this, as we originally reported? 18.26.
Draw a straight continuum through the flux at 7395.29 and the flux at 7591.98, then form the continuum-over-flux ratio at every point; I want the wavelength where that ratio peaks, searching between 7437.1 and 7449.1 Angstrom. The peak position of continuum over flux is 7444.84 Angstrom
